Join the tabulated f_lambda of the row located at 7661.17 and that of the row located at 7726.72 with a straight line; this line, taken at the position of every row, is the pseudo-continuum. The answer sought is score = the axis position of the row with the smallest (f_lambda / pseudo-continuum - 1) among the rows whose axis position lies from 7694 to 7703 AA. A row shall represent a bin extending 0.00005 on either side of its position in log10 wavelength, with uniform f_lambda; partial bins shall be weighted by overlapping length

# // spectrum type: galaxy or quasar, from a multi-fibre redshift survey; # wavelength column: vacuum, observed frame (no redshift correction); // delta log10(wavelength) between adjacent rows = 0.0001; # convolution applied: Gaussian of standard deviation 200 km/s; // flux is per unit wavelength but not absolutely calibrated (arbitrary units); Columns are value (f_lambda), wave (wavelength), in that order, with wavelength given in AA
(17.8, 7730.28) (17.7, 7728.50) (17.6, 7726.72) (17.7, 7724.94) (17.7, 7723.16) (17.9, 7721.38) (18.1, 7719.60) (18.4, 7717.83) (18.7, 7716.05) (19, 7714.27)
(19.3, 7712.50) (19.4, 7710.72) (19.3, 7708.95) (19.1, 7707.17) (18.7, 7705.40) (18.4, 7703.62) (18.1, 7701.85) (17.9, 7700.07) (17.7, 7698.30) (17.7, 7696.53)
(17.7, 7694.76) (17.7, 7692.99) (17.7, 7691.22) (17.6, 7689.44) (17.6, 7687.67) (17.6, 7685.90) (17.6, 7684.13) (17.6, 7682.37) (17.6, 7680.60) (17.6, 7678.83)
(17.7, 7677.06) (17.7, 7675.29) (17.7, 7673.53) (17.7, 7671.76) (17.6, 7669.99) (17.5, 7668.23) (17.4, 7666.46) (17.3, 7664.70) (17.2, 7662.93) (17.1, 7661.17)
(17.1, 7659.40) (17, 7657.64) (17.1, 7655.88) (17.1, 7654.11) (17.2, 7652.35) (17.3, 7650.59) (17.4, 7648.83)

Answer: 7698.30 AA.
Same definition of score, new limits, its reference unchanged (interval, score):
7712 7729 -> 7726.72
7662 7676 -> 7662.93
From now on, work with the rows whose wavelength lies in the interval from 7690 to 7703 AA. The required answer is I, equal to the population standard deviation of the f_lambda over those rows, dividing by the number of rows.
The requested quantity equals 0.15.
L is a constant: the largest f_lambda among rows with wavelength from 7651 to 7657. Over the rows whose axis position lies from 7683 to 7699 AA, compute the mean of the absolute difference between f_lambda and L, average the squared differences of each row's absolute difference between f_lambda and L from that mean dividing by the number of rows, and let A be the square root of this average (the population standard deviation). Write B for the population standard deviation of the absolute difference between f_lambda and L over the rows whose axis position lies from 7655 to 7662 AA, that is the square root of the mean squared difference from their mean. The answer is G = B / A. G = 0.9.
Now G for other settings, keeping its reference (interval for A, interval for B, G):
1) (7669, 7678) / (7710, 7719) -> 9.3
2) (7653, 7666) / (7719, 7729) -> 3.1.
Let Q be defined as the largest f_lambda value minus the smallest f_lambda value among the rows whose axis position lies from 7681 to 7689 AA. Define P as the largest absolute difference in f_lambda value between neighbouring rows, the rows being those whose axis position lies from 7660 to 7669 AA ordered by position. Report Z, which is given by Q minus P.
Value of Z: -0.1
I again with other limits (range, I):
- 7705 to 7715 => 0.24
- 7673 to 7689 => 0.05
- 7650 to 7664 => 0.09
